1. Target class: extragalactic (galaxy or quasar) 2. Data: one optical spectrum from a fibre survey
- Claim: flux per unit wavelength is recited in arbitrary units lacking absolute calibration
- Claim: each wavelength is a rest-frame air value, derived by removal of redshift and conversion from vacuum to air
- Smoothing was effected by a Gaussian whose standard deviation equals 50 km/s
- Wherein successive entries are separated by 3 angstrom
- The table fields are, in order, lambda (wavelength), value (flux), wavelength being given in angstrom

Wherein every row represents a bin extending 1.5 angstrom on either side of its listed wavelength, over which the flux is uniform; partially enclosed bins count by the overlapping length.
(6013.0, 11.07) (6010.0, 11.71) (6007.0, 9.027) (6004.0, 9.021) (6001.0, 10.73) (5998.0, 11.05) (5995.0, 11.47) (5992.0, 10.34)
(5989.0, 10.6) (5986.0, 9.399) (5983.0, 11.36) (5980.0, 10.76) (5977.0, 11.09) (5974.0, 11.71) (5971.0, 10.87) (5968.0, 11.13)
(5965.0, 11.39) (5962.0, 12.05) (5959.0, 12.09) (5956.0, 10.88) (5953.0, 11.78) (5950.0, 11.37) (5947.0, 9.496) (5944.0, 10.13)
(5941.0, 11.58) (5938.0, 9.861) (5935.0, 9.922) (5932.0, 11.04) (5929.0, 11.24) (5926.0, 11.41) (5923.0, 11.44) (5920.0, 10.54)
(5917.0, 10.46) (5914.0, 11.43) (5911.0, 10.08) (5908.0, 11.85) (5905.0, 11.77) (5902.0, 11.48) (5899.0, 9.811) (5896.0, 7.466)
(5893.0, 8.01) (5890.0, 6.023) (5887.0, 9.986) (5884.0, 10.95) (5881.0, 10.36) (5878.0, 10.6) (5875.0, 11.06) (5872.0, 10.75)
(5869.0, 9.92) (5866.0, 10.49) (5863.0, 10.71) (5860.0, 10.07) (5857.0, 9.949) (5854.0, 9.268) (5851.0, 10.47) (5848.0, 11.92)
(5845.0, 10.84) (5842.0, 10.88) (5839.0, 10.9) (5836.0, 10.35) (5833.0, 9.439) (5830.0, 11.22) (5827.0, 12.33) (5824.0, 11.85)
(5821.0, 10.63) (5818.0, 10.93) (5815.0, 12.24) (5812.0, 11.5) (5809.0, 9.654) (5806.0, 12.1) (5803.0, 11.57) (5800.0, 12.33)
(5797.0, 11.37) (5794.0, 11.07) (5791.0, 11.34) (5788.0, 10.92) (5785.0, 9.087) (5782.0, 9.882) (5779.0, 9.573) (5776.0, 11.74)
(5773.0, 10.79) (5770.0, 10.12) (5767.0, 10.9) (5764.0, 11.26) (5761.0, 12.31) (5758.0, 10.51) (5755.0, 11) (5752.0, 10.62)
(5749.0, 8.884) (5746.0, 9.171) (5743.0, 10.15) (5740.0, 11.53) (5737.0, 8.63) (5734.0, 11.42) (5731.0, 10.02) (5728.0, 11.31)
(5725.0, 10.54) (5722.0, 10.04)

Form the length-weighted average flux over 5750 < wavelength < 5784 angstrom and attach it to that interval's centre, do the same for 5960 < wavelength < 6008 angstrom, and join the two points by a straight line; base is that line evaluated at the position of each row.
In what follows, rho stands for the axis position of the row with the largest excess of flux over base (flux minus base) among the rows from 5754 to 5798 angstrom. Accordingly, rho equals 5761.0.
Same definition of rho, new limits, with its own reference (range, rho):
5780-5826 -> 5800.0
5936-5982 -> 5959.0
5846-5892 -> 5848.0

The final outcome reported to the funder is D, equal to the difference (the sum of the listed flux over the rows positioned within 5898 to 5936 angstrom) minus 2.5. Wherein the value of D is 140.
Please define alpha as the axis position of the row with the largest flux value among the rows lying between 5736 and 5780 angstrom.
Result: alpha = 5761.0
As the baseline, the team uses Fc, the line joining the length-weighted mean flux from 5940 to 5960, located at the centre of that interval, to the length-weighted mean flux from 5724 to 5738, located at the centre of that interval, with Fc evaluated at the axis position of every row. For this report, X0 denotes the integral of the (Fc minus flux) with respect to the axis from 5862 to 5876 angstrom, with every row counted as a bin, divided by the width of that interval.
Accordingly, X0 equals 0.23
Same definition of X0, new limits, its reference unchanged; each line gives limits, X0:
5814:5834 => -0.57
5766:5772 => 0.04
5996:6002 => 0.18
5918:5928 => -0.16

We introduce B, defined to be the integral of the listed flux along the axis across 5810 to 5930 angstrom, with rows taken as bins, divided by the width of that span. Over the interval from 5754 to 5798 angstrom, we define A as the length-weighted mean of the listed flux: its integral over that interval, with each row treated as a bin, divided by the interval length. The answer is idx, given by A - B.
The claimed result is 0.22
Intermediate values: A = 10.8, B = 10.6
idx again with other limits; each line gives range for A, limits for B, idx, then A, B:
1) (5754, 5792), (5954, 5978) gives -0.70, 10.7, 11.4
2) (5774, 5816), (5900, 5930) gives -0.14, 11.0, 11.1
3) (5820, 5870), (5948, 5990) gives -0.50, 10.7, 11.2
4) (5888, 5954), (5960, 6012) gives -0.46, 10.4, 10.8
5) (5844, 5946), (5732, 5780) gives -0.17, 10.4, 10.5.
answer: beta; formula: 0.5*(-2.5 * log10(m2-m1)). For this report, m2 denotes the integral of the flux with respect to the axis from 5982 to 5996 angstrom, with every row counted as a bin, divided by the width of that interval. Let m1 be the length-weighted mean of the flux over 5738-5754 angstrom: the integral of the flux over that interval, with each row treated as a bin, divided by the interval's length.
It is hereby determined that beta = 0.35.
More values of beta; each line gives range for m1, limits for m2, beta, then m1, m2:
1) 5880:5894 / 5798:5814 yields -0.47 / 9.1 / 11.5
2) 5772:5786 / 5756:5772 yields 0.14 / 10.2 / 11.0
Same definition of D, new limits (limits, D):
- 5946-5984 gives 143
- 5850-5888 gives 132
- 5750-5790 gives 136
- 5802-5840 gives 142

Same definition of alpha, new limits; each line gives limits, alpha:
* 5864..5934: 5908.0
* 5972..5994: 5974.0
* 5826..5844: 5827.0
